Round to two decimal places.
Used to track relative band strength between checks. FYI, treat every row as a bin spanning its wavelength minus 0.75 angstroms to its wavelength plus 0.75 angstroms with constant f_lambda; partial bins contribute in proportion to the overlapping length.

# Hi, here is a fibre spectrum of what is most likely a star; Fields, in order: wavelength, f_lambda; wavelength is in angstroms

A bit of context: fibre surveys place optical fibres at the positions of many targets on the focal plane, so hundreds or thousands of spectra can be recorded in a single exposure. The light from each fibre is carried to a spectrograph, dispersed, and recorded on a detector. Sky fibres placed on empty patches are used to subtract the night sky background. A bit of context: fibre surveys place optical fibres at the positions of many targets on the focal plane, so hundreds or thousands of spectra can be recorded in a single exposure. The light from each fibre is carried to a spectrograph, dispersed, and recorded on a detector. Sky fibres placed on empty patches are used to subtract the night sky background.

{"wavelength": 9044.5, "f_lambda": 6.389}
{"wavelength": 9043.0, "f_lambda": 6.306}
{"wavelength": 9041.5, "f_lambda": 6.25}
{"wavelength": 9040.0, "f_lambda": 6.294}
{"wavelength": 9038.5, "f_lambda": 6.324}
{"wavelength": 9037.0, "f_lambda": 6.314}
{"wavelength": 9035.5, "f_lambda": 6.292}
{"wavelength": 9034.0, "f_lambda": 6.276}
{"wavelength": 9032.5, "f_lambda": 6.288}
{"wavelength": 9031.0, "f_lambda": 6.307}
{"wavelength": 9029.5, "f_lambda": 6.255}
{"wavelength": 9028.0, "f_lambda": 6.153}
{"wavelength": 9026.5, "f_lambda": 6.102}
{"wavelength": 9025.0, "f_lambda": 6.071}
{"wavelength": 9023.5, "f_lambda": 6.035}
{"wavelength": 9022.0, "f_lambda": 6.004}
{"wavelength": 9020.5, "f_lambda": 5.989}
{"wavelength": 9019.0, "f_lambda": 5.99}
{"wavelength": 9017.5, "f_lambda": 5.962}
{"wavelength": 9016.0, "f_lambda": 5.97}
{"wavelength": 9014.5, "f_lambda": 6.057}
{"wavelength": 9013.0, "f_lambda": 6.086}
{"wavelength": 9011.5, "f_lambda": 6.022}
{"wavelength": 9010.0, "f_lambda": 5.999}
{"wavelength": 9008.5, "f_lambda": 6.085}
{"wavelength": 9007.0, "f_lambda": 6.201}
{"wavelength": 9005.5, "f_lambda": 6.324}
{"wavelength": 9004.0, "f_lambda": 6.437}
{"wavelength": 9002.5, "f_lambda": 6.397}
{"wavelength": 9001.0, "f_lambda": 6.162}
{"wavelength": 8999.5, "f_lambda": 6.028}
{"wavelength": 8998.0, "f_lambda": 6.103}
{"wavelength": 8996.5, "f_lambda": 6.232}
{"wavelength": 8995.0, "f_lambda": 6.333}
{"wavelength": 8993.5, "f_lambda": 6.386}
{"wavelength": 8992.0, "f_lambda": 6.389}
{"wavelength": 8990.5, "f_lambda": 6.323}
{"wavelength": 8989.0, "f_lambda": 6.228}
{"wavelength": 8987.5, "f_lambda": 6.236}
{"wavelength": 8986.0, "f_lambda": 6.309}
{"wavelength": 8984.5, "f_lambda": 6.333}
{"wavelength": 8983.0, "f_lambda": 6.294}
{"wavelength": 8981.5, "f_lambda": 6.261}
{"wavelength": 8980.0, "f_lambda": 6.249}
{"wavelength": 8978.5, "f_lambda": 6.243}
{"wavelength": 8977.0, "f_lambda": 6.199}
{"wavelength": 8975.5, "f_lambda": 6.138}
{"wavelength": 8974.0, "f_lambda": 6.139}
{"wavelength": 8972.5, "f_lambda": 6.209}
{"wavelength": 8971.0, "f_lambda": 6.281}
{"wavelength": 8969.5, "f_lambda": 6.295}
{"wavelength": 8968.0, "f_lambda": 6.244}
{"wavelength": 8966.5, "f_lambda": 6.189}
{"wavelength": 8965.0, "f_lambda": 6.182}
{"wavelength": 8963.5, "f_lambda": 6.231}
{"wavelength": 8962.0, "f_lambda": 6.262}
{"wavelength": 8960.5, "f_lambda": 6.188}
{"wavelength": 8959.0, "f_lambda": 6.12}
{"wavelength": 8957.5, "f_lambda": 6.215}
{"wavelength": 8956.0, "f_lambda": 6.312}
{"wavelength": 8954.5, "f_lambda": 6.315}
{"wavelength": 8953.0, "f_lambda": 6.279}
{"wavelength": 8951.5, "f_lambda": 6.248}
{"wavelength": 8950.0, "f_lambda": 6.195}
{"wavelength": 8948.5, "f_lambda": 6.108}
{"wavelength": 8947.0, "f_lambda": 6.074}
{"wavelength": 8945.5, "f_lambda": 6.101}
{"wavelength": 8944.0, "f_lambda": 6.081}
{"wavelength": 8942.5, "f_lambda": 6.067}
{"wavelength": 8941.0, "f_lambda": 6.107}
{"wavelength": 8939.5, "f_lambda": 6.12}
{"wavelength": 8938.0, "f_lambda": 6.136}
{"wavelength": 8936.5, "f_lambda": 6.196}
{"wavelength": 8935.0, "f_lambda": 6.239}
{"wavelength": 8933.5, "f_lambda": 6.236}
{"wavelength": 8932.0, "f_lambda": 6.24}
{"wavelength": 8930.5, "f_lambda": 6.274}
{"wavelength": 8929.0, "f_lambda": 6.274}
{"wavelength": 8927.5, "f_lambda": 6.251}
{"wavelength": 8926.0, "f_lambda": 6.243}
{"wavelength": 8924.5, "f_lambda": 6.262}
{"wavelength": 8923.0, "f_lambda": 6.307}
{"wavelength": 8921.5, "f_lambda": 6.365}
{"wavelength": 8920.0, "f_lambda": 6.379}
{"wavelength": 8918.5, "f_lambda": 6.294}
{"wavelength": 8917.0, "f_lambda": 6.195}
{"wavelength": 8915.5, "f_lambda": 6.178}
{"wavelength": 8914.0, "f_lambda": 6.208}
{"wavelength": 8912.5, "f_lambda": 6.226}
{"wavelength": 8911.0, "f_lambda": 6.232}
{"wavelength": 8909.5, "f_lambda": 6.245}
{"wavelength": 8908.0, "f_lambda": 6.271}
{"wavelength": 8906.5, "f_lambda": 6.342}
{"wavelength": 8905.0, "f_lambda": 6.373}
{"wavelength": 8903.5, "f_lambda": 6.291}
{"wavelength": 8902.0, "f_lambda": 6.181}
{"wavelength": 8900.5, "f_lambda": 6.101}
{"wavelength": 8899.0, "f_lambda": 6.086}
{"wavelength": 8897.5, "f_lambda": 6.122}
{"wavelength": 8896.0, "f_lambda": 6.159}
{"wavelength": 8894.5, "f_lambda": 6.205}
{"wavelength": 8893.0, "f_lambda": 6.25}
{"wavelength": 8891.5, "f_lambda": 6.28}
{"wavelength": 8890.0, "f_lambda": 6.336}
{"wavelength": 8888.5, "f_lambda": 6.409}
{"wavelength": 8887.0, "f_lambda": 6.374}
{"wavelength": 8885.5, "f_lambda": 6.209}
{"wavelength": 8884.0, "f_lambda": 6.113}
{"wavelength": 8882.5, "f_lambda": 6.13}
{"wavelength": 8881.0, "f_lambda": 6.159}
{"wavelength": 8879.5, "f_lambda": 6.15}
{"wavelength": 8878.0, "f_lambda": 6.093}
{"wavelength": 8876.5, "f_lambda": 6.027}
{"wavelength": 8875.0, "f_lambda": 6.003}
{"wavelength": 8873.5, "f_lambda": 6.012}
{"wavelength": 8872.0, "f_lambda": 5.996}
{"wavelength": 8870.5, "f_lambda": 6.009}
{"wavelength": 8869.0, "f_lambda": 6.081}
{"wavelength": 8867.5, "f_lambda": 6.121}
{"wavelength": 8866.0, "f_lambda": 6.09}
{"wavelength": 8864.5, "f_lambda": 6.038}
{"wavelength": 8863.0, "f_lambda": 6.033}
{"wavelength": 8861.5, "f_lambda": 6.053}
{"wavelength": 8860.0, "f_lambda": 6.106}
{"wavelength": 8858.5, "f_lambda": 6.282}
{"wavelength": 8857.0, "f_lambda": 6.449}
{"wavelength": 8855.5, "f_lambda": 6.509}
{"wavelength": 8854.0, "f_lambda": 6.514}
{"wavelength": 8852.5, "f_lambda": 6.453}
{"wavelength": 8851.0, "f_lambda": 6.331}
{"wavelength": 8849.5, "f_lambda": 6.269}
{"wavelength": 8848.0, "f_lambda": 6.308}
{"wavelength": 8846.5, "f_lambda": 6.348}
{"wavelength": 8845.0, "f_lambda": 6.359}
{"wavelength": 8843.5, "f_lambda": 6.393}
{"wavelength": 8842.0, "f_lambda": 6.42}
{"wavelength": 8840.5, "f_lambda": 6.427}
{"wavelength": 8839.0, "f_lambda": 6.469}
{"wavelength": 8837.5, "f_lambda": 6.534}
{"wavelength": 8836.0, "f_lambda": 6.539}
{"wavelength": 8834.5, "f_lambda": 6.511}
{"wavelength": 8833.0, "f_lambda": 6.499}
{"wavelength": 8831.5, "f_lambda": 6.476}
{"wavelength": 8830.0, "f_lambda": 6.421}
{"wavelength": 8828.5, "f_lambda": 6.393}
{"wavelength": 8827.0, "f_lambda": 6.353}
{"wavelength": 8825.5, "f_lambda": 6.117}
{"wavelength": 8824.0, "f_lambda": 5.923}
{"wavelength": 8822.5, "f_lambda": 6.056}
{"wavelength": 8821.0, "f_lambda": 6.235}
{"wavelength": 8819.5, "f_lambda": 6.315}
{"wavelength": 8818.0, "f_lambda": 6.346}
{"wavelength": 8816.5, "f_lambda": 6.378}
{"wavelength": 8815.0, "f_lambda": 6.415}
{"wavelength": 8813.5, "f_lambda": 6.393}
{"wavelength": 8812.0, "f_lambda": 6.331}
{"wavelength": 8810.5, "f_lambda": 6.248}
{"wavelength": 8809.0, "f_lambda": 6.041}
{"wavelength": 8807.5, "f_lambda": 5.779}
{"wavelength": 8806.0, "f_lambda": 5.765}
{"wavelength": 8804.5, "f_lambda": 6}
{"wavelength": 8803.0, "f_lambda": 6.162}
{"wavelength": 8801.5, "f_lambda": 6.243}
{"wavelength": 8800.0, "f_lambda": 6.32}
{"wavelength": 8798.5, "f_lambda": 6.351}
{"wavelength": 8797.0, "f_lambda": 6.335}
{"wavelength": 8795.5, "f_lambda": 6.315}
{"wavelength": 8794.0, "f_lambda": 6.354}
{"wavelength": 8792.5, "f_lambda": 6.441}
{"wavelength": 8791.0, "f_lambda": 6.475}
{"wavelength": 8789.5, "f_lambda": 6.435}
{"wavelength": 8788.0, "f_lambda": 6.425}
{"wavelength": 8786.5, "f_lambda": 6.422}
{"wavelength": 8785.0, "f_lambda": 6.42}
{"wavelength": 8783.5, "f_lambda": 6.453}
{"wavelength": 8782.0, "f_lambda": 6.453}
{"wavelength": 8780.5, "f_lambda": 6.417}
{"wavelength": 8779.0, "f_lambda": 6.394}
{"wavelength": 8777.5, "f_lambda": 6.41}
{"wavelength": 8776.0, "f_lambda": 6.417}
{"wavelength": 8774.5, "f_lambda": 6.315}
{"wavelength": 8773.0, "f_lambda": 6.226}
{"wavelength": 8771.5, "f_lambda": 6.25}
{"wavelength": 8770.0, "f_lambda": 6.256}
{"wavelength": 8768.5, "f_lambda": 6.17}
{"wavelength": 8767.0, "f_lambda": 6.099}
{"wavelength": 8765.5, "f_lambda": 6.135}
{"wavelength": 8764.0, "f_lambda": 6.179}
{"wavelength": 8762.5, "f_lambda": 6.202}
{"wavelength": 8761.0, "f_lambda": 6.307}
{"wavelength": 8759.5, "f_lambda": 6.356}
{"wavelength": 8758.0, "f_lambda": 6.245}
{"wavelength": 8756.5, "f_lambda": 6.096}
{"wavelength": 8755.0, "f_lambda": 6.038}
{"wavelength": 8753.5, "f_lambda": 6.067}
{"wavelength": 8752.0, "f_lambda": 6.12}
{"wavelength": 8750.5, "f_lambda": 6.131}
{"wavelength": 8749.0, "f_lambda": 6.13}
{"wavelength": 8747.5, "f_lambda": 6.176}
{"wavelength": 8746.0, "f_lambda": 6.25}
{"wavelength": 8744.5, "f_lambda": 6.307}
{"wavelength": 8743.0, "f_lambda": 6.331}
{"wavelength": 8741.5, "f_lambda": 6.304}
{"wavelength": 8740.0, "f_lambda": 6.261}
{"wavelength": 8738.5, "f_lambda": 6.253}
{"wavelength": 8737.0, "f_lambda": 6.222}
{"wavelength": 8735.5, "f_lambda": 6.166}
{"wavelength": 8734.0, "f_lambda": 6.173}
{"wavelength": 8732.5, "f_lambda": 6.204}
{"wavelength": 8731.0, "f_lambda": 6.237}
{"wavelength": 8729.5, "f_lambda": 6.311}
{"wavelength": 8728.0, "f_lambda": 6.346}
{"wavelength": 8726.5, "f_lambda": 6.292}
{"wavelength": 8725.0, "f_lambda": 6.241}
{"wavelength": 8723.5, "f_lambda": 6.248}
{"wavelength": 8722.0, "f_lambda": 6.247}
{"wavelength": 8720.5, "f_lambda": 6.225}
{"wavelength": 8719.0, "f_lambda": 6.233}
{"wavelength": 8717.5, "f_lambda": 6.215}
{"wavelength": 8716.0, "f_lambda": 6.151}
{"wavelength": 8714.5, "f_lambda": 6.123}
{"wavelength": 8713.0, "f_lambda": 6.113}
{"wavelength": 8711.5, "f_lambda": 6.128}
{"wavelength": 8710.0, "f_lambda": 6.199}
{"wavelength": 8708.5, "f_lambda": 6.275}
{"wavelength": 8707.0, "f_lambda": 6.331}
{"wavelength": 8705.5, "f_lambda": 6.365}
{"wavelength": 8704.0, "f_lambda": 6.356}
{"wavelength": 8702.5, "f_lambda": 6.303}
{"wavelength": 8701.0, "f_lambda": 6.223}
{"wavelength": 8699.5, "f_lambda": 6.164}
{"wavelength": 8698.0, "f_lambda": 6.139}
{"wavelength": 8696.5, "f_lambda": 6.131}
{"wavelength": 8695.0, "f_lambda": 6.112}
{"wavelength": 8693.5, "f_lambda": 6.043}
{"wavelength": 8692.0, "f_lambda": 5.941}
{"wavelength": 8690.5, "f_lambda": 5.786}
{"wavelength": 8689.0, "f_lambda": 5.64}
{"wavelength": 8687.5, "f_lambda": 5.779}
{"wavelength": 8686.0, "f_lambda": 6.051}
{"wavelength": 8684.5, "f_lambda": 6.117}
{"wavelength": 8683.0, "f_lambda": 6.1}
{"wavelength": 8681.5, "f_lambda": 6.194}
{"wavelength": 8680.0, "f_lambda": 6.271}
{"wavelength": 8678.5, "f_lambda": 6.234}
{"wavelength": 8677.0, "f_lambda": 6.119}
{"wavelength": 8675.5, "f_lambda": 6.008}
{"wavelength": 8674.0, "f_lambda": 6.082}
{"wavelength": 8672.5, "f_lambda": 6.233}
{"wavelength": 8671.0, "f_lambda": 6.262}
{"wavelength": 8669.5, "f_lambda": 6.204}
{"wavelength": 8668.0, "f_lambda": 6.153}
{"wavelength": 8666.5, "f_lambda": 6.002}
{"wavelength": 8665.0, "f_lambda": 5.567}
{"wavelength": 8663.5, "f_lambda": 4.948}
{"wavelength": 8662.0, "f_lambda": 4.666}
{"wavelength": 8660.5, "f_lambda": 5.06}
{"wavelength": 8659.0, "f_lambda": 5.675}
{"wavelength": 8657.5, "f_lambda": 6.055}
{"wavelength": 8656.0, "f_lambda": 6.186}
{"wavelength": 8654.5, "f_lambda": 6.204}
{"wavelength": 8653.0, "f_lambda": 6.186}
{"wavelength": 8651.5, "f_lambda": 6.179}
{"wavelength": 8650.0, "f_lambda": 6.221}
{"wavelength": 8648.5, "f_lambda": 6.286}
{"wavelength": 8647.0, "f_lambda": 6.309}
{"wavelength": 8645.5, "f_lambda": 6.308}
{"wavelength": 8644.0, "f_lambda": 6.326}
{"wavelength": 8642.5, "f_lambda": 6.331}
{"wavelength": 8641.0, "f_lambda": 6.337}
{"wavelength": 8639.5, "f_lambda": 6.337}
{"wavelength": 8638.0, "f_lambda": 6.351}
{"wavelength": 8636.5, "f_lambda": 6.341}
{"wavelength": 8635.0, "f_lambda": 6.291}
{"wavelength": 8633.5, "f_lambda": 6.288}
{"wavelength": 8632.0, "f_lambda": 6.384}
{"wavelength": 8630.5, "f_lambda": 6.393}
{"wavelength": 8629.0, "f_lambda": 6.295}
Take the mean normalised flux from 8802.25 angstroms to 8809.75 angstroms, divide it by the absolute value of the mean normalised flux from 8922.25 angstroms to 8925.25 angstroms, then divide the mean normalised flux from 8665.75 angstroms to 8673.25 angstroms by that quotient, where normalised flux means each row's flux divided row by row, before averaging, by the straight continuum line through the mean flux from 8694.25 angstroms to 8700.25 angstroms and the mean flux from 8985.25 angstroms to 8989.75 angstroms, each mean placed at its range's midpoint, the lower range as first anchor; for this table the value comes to 1.06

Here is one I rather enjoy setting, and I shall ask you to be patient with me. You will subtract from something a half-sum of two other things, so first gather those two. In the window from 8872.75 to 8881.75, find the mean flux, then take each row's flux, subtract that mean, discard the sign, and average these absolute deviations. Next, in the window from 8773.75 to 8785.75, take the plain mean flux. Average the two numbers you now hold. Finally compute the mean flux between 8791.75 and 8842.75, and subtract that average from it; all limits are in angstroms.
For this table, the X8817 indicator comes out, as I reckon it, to 3.06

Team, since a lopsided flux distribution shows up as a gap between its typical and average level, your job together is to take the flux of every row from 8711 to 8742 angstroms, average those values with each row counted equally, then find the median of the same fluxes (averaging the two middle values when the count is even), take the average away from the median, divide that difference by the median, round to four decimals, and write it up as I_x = 0.0015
